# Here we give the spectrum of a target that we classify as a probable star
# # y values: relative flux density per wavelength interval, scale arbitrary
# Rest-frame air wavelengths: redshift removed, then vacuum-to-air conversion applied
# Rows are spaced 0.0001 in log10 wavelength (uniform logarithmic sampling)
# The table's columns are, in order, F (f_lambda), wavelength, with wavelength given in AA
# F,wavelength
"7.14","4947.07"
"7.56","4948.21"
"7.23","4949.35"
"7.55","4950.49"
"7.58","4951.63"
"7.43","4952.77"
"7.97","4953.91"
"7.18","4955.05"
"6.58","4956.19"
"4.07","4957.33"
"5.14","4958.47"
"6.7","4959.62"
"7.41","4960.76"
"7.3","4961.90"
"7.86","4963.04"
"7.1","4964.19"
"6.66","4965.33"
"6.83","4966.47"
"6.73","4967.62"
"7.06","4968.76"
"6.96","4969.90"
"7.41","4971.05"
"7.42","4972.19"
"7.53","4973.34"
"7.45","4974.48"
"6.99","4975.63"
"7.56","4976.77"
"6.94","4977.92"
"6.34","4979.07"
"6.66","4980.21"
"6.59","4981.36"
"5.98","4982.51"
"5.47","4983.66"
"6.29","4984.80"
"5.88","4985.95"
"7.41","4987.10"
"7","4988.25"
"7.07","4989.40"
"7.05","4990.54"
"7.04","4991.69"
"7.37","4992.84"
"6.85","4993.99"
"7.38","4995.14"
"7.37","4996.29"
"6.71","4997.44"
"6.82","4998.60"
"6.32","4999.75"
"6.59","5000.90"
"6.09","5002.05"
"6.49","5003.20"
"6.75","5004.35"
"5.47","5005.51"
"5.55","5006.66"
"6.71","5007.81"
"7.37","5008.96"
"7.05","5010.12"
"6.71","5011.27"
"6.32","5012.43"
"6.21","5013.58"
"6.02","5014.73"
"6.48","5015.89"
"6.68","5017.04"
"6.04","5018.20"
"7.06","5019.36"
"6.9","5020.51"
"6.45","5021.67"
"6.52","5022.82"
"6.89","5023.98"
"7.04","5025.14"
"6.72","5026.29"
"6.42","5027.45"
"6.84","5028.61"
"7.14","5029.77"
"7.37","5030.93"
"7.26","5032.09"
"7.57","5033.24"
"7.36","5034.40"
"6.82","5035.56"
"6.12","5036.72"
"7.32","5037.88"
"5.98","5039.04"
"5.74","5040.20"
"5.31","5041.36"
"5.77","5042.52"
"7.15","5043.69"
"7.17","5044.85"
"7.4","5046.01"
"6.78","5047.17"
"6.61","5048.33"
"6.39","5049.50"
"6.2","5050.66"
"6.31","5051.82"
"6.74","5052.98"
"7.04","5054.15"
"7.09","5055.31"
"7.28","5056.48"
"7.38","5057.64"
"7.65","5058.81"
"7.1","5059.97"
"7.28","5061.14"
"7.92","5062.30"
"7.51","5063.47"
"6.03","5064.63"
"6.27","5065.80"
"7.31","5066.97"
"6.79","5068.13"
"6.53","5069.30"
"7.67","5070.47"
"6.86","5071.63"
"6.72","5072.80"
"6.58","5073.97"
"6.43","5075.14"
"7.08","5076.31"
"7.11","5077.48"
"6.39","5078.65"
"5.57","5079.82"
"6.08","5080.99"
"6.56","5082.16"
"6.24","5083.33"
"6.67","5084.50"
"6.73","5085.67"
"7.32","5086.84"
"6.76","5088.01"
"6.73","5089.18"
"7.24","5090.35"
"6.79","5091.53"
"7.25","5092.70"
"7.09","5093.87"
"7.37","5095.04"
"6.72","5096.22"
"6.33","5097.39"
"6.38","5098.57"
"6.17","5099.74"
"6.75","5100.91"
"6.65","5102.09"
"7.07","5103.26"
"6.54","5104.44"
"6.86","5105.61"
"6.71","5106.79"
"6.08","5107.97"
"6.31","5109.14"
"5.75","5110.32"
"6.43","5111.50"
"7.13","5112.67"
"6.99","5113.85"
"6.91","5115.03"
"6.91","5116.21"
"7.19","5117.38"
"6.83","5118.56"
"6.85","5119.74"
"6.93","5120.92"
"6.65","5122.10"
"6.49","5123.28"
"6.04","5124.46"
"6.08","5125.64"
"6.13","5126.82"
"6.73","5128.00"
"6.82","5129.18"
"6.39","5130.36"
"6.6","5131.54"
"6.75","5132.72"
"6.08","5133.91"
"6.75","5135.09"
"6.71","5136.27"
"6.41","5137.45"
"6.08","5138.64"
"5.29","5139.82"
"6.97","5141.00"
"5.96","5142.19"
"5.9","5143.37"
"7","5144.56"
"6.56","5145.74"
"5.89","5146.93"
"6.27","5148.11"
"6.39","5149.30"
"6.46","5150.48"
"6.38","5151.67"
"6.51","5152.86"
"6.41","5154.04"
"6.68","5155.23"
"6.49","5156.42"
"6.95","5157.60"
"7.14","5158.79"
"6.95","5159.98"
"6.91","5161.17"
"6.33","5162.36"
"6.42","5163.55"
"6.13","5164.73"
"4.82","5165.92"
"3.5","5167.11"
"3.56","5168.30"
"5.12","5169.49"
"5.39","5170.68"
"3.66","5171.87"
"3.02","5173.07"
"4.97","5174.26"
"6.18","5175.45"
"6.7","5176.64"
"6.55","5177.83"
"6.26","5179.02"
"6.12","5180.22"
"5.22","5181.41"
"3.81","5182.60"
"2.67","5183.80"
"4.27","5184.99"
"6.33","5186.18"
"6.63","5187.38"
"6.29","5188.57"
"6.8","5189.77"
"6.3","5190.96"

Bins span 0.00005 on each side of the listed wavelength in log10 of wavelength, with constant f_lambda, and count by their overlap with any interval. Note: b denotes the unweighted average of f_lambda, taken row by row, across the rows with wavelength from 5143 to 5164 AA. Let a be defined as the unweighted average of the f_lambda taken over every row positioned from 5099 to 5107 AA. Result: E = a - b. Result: 0.1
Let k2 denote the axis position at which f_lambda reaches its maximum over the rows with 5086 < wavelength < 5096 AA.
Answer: 5095.04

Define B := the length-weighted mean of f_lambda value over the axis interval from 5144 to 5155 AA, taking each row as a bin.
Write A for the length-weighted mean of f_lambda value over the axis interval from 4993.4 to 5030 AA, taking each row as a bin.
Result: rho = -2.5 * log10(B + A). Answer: -2.79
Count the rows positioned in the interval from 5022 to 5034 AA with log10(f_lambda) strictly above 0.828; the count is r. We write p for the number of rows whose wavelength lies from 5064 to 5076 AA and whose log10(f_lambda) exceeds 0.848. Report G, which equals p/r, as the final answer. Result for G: 0.29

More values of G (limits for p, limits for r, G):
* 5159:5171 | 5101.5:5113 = 0.00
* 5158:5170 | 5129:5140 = 0.33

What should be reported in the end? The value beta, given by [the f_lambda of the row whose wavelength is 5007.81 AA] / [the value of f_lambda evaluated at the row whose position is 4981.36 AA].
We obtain 1.02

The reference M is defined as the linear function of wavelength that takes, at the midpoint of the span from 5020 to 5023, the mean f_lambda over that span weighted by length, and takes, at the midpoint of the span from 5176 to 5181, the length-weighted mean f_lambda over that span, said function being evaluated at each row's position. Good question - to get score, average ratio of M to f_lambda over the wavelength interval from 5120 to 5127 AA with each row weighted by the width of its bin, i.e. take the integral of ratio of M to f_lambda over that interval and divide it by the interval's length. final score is 1.01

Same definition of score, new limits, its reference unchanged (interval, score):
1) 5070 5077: 0.95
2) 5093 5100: 0.97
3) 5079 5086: 1.04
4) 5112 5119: 0.93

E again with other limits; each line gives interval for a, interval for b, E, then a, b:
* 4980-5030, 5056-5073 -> -0.5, 6.63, 7.1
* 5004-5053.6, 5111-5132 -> -0.1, 6.62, 6.7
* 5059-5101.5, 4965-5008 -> 0.0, 6.79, 6.8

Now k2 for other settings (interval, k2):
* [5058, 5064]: 5062.30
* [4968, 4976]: 4973.34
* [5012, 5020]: 5019.36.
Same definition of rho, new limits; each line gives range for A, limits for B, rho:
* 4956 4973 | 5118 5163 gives -2.81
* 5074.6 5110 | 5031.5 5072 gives -2.83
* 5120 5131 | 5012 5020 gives -2.78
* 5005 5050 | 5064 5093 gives -2.81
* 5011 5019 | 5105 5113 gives -2.77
